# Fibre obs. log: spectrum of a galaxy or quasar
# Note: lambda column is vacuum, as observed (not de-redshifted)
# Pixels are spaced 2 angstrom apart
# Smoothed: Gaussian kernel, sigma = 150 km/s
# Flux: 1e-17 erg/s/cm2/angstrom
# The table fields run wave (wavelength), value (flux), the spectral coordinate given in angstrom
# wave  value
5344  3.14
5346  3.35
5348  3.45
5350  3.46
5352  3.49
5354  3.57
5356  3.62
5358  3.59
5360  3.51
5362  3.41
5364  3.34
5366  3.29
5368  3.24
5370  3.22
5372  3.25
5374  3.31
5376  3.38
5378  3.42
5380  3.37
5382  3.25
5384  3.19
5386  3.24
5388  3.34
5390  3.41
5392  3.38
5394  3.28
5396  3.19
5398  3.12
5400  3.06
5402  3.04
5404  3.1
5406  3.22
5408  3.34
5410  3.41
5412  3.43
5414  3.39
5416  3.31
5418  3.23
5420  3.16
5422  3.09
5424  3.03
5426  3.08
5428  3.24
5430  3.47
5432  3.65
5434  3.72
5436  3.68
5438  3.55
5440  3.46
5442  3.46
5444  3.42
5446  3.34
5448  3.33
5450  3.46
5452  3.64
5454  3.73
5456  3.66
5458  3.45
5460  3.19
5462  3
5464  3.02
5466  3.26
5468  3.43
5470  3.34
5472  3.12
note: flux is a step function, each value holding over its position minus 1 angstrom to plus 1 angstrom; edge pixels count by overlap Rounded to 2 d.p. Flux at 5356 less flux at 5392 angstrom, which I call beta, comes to 0.24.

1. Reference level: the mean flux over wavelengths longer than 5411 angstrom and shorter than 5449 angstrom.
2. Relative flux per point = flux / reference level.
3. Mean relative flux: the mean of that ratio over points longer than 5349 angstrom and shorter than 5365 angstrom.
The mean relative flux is 1.038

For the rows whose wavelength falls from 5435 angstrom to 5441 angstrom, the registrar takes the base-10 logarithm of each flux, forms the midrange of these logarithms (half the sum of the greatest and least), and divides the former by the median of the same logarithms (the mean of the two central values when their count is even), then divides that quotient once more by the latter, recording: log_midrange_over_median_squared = 1.82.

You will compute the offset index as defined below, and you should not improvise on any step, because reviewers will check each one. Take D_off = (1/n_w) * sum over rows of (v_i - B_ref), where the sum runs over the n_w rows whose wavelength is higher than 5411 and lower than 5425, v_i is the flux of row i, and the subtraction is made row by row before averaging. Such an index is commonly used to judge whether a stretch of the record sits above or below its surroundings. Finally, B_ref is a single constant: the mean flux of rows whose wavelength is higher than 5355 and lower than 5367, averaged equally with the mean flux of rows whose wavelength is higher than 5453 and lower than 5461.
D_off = -0.25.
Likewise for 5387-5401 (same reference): -0.23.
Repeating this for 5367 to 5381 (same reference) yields -0.17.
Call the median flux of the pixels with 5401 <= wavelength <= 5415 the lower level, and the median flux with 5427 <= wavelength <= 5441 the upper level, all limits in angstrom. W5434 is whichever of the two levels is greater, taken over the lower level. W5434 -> 1.063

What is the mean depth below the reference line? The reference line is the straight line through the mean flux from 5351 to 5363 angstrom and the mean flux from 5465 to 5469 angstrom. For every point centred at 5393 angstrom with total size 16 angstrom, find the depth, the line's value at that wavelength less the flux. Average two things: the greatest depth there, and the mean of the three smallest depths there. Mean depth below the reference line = 0.25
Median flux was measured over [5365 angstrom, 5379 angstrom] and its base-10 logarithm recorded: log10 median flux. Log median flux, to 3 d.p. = 0.517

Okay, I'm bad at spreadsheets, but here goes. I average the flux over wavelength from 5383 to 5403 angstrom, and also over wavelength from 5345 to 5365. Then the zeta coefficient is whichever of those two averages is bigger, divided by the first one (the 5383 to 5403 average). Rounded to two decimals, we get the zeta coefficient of 1.08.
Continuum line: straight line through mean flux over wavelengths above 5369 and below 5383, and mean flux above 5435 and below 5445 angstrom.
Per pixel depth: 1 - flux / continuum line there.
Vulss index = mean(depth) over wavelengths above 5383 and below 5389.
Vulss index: 0.027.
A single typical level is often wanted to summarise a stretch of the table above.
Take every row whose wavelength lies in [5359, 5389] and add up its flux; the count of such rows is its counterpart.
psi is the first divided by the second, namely 3.32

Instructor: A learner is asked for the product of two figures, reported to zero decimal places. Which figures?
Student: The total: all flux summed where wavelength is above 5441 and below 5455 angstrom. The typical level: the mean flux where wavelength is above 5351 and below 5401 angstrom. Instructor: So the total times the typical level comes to 81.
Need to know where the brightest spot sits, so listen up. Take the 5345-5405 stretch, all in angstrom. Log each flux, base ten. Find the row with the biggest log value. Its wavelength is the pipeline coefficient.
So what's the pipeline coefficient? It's 5356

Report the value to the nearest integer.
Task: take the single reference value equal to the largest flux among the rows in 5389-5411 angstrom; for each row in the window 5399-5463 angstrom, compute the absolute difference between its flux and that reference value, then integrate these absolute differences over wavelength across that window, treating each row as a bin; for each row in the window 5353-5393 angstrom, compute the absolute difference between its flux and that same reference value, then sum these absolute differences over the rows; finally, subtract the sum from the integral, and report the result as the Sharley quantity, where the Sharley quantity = 10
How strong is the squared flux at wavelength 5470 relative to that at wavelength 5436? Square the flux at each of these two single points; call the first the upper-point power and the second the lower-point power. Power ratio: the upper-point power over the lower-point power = 0.82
